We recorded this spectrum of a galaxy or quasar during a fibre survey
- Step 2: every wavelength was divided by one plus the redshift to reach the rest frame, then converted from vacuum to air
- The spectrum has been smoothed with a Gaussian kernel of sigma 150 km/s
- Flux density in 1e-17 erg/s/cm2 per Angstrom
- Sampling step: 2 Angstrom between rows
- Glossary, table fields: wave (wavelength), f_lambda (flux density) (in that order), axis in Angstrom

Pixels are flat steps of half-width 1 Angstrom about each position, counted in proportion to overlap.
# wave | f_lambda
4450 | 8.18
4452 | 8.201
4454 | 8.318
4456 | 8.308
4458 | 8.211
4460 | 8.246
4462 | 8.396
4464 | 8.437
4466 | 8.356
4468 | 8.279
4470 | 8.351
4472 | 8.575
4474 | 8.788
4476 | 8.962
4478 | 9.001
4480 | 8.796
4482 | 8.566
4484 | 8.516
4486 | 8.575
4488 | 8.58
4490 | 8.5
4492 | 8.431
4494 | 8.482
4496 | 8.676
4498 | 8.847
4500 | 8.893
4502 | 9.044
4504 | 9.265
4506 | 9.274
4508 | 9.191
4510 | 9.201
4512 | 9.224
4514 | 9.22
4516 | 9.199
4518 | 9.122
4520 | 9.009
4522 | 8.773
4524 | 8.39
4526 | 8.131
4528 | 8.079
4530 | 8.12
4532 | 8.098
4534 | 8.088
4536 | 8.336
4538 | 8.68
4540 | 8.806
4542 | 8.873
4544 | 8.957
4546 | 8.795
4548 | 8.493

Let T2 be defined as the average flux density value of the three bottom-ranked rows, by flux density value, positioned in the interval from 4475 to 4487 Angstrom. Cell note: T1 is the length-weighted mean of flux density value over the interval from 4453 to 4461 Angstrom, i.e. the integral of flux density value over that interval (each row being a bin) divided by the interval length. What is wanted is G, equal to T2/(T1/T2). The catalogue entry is 8.8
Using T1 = 8.27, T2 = 8.55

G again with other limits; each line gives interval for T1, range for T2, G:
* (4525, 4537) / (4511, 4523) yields 9.9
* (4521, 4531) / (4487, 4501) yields 8.6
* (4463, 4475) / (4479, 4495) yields 8.5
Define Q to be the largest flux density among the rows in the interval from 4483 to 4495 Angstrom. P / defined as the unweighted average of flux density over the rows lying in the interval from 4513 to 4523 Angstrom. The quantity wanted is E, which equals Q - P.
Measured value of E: -0.5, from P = 9.1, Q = 8.58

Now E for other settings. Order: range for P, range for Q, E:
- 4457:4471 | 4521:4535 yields 0.4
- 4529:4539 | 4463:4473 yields 0.3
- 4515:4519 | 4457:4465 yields -0.7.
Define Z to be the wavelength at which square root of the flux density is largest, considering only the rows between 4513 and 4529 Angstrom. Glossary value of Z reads 4514 Angstrom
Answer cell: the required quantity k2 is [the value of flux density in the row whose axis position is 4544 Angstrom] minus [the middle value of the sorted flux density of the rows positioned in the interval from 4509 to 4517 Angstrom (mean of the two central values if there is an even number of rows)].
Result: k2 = -0.3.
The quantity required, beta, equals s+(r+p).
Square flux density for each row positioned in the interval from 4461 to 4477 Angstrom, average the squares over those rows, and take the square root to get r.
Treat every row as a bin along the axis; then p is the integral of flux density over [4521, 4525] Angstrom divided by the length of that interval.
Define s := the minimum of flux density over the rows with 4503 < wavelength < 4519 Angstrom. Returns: 26.2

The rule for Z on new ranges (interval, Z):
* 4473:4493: 4478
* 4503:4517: 4506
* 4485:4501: 4500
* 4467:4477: 4476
